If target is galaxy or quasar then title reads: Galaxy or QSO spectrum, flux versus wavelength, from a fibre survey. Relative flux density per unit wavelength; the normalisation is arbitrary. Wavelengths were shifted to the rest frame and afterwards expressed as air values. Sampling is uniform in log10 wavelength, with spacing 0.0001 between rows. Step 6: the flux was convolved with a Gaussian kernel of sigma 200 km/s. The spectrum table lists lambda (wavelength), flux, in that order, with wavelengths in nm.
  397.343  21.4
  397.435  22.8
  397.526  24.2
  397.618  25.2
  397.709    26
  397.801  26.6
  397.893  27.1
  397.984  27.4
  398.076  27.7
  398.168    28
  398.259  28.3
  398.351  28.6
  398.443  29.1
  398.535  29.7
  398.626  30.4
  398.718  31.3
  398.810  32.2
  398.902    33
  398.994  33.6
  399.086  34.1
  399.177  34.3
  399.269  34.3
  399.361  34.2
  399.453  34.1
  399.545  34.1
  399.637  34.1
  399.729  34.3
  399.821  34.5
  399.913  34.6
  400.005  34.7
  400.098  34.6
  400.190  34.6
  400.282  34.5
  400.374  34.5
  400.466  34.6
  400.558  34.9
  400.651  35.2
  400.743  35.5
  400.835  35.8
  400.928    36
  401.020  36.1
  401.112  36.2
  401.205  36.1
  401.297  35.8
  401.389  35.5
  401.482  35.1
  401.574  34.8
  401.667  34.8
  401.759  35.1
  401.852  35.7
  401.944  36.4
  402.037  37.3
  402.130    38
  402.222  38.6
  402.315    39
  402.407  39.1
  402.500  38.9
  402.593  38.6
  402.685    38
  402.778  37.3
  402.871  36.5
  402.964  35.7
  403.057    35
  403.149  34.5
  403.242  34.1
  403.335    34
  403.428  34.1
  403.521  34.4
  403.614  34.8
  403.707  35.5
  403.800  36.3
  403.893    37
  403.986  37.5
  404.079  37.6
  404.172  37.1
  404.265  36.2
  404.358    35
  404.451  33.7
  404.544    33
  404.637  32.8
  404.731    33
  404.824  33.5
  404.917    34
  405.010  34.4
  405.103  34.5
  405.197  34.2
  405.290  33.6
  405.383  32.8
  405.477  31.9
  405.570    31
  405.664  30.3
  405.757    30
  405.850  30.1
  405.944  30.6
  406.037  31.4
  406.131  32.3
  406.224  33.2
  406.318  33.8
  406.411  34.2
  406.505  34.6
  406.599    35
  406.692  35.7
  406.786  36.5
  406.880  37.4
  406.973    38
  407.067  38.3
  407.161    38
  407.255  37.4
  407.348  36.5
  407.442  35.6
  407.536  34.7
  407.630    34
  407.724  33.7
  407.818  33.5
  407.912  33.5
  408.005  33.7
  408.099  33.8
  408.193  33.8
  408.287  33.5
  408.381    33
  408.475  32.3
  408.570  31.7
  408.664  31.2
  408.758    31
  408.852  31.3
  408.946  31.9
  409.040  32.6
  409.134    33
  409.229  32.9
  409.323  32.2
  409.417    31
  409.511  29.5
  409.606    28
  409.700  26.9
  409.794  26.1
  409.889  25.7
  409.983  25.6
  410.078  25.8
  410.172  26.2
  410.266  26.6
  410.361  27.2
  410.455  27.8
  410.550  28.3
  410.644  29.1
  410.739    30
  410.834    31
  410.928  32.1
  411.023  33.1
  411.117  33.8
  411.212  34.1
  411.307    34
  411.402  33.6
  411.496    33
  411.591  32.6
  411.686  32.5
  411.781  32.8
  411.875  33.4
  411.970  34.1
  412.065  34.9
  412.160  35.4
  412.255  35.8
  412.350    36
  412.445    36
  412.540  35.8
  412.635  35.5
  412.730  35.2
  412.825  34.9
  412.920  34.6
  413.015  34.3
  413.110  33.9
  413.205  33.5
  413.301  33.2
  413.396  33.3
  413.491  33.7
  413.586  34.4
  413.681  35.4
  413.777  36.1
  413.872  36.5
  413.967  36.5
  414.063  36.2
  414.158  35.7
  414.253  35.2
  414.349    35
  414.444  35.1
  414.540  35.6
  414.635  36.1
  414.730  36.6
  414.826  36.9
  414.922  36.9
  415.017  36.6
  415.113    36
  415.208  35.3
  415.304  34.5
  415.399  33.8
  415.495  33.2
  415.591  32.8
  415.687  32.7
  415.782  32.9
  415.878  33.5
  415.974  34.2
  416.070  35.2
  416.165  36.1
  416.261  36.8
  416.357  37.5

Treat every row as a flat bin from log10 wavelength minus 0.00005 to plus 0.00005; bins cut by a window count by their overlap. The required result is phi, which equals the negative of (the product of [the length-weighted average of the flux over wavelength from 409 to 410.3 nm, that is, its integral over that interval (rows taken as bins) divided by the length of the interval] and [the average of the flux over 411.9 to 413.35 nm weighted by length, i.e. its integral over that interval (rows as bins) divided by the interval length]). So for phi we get -1000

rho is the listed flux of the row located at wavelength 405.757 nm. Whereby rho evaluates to 30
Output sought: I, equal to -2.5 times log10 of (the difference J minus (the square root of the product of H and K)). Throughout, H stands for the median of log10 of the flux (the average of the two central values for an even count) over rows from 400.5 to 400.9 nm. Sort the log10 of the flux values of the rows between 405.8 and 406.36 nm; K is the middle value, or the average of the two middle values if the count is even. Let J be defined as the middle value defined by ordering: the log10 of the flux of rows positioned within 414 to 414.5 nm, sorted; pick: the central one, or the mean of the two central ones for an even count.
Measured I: 4.2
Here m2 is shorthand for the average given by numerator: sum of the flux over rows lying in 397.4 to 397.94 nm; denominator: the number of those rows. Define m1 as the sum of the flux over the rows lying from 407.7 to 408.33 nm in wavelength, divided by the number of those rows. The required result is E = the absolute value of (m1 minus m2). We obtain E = 8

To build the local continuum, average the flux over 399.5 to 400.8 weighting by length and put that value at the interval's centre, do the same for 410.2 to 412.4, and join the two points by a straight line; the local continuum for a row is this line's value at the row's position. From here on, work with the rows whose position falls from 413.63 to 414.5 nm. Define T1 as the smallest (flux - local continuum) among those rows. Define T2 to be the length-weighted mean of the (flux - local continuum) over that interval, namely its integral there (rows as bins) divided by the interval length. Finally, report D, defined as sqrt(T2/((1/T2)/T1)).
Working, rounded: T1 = 3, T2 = 4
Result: 8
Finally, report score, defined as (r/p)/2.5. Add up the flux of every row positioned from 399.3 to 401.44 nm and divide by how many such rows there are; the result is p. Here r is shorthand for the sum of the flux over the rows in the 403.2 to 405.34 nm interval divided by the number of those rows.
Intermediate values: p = 35.0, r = 34.8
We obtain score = 0.398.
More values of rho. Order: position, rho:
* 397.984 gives 27.4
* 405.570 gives 31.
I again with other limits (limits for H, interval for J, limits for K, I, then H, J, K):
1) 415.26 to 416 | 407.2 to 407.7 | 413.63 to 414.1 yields 4.9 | 1.52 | 1.551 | 1.56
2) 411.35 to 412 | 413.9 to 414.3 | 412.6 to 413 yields 4.0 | 1.52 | 1.556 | 1.54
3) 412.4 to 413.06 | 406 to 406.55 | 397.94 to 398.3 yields 3.8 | 1.55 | 1.525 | 1.44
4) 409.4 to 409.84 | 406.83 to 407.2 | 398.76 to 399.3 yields 2.6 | 1.45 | 1.580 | 1.53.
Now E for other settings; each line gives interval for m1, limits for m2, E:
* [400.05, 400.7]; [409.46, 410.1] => 8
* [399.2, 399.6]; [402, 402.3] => 4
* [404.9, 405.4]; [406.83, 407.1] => 4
